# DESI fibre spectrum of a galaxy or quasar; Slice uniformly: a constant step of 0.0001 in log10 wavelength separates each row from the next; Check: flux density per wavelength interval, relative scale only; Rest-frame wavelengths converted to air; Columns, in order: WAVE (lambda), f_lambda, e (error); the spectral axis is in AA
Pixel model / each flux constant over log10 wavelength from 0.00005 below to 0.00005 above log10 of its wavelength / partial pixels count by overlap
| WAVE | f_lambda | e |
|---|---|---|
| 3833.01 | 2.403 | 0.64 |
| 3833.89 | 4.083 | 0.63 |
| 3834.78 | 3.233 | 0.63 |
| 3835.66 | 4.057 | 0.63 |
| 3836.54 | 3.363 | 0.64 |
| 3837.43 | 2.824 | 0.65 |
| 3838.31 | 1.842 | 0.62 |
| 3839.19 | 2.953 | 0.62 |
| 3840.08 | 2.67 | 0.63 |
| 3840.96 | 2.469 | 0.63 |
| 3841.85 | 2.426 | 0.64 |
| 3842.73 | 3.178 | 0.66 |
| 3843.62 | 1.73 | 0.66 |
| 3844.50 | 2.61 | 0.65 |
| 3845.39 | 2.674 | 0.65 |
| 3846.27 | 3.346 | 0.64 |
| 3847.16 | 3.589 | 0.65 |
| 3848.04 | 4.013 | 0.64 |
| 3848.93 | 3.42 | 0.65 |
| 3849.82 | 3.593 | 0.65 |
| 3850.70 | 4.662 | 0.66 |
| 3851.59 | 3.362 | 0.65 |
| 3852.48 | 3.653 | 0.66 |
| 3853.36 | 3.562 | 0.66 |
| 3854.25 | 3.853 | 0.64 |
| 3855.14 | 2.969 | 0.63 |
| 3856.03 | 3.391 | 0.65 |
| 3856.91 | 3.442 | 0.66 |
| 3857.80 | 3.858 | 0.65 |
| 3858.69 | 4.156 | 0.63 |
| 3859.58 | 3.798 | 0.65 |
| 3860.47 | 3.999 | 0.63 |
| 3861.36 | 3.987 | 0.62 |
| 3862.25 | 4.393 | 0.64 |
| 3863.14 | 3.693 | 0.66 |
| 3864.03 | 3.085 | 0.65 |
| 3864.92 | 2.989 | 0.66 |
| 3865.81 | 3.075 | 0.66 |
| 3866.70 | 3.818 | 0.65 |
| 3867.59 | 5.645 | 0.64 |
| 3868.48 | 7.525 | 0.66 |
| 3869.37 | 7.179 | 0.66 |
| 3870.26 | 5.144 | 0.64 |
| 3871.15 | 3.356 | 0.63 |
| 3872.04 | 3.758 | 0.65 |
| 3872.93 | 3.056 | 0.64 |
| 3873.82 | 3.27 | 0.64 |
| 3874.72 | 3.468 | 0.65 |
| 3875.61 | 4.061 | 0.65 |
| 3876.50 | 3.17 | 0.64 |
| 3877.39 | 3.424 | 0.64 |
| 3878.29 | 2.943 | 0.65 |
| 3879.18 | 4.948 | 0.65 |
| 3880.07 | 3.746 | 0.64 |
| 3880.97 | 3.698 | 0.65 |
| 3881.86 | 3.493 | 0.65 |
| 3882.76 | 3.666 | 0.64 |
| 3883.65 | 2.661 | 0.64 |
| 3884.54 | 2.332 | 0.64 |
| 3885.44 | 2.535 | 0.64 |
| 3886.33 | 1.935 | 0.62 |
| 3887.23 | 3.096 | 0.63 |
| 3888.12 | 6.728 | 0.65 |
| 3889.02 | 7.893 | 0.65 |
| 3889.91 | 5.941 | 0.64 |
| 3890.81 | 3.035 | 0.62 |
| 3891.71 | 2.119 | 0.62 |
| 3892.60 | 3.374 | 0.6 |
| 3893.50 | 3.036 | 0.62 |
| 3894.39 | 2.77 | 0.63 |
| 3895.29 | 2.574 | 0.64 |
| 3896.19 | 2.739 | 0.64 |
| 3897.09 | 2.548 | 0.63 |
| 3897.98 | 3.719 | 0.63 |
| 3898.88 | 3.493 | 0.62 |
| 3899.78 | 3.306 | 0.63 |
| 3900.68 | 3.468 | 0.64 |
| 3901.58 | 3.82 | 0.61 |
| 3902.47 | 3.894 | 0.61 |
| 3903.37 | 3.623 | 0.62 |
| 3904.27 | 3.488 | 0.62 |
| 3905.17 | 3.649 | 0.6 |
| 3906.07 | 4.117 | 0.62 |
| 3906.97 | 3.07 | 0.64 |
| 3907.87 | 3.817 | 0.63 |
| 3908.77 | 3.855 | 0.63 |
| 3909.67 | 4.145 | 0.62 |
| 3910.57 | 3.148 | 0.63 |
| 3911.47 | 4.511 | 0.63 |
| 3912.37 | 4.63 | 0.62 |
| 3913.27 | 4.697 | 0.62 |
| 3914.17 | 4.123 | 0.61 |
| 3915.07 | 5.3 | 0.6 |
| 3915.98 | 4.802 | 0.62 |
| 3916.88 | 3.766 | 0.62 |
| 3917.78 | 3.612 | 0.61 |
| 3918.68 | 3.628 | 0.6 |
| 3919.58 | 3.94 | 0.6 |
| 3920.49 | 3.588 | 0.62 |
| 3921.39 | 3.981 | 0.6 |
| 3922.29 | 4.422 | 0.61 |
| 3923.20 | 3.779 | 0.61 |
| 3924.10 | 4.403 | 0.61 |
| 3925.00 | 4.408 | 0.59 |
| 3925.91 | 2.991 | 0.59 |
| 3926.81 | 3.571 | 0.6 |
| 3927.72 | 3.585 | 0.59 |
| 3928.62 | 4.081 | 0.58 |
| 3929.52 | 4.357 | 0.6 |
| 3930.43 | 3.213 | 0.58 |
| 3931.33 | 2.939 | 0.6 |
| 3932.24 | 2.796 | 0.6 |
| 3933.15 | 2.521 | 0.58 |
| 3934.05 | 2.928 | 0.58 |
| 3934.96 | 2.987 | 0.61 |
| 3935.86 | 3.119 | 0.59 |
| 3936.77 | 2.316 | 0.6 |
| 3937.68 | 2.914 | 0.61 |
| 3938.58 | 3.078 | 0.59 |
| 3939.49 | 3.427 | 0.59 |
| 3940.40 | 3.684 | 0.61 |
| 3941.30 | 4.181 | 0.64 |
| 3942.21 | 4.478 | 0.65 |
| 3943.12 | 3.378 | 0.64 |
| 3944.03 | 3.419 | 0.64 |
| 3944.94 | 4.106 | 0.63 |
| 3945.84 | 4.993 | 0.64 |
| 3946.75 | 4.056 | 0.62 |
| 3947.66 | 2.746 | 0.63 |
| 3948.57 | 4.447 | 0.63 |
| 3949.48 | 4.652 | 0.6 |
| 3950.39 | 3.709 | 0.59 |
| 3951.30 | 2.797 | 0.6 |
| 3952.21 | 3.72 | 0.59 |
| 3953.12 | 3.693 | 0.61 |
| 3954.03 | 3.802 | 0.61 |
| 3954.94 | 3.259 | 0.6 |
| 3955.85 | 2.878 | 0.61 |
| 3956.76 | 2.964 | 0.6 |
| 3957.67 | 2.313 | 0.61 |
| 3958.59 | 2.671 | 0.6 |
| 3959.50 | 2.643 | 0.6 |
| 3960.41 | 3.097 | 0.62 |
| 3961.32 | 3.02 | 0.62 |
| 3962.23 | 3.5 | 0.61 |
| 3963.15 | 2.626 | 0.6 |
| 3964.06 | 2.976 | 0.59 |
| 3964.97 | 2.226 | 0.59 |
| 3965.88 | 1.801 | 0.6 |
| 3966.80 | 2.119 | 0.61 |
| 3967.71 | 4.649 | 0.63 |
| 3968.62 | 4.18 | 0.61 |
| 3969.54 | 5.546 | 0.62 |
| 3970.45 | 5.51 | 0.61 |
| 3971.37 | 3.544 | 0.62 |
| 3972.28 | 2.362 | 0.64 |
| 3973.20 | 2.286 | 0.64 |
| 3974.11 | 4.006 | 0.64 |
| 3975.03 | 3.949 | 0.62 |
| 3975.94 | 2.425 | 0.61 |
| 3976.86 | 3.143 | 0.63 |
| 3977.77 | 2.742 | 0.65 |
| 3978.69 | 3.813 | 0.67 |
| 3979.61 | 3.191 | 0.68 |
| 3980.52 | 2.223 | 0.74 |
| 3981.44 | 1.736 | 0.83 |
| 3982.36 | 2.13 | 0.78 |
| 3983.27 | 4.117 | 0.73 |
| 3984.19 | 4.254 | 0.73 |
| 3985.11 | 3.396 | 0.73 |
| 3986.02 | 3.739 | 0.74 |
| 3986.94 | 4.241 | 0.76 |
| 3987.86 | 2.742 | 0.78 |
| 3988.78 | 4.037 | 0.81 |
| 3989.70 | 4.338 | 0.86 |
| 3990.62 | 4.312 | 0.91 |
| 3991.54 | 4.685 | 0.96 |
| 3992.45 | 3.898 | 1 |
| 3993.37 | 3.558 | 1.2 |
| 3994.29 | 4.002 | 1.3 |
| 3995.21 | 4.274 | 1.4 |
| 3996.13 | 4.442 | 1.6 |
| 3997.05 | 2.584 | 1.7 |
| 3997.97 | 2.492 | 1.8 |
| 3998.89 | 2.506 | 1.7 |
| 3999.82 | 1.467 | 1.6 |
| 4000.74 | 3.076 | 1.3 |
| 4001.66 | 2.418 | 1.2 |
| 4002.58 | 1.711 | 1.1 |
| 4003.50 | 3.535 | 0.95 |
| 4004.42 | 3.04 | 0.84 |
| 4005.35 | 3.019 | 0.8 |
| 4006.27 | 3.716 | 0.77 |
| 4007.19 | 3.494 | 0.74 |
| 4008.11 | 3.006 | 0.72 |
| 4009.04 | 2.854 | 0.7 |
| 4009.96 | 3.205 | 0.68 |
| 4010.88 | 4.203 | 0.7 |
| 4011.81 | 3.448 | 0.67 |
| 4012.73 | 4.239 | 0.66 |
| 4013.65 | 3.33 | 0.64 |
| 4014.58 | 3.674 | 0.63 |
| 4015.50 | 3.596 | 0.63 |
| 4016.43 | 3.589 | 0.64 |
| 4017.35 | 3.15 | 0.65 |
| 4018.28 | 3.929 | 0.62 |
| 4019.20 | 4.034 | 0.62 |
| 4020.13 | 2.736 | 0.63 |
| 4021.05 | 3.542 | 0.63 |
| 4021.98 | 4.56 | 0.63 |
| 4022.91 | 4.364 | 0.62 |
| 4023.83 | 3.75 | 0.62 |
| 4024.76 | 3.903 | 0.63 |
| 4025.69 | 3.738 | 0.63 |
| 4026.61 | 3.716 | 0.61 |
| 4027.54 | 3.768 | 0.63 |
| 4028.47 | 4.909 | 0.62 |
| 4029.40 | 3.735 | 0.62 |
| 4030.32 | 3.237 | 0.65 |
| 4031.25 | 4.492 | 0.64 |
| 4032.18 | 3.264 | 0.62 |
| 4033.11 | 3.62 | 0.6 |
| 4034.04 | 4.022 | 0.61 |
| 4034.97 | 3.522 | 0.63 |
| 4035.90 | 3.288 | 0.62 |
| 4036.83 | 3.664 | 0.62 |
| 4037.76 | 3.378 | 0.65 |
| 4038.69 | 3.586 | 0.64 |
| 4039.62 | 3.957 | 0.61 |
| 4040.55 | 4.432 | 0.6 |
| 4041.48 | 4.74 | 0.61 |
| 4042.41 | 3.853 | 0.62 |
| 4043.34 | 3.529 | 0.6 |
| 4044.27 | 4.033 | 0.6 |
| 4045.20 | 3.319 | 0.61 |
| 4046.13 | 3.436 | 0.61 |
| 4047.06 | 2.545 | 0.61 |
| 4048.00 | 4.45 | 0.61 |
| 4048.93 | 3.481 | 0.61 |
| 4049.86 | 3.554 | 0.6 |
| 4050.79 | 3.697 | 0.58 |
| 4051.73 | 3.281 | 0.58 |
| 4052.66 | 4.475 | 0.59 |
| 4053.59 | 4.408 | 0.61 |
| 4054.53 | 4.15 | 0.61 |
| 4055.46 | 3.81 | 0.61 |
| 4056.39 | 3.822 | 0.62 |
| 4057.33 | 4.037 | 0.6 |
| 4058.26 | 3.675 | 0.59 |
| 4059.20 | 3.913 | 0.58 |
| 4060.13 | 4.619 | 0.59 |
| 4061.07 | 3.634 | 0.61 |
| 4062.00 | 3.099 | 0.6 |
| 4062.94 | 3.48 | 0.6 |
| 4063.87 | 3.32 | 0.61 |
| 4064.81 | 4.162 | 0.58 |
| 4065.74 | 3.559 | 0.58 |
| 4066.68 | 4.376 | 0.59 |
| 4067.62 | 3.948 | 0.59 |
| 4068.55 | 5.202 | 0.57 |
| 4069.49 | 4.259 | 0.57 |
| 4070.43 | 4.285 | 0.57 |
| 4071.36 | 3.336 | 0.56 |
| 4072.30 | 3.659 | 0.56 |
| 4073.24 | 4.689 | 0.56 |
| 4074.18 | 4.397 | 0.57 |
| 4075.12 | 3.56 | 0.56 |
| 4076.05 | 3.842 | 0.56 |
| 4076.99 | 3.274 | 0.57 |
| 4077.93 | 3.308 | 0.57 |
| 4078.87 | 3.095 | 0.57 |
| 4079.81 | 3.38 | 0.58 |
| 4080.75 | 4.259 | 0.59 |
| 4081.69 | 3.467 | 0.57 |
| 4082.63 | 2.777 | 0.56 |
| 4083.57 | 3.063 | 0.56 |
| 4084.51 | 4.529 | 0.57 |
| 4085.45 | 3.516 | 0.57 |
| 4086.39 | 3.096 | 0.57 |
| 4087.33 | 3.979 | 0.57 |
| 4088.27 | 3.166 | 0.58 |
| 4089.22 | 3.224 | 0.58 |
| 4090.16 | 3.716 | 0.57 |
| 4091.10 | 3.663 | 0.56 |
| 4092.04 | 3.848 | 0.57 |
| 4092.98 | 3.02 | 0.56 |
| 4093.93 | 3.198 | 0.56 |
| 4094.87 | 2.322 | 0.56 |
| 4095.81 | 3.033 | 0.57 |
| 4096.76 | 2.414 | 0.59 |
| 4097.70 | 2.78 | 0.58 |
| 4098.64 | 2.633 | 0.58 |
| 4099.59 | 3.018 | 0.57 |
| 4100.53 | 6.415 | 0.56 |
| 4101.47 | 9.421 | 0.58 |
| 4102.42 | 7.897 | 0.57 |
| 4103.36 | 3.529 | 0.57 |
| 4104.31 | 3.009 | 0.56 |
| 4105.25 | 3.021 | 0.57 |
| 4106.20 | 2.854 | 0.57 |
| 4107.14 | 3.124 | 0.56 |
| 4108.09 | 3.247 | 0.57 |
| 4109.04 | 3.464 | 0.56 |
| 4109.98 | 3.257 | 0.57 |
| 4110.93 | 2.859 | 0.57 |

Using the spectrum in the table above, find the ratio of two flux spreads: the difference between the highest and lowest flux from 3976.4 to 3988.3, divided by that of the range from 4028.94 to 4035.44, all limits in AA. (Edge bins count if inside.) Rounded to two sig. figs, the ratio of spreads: 2.0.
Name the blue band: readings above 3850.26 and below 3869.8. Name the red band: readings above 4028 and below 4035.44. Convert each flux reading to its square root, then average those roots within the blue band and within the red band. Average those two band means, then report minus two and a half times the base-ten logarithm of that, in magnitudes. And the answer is -0.74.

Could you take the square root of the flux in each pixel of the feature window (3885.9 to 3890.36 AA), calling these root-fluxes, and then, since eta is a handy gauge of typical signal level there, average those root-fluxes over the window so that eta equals 2.20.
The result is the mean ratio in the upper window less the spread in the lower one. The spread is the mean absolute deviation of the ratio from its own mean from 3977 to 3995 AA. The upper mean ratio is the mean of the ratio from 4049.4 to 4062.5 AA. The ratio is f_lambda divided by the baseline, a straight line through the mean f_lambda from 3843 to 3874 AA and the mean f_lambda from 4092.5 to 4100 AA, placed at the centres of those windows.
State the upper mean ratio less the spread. 1.09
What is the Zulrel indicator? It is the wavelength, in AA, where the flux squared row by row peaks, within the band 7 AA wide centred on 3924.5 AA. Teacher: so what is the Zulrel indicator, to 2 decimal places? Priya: 3922.29 AA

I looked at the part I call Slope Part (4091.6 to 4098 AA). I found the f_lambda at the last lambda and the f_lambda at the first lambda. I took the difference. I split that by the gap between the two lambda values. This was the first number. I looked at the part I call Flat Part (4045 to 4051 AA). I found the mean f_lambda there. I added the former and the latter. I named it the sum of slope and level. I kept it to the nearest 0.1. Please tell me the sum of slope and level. 3.3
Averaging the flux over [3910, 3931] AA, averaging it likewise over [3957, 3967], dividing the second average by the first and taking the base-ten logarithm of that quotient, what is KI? -0.18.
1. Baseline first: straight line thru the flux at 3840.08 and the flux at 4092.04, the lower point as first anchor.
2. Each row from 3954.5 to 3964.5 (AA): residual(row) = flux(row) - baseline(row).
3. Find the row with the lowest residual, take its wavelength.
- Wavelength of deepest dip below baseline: 3957.67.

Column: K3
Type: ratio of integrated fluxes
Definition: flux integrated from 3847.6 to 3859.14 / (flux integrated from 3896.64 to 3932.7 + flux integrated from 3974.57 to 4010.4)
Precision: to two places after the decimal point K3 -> 0.17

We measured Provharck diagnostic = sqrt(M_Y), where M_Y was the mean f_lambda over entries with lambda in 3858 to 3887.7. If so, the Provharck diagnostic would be 1.95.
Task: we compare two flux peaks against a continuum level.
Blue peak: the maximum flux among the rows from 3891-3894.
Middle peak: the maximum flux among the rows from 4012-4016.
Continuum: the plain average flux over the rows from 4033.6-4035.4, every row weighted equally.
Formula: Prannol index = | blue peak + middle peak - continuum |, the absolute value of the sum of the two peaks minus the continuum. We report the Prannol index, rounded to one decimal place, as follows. 3.8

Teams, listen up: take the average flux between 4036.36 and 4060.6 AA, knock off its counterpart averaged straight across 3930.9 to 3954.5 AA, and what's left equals 0.3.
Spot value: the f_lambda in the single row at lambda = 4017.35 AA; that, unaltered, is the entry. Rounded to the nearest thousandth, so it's 3.150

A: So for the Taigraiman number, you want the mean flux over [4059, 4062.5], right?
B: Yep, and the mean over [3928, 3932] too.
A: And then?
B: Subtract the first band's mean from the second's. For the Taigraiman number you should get -0.2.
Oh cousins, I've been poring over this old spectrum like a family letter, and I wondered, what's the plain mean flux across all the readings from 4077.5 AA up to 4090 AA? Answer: 3.5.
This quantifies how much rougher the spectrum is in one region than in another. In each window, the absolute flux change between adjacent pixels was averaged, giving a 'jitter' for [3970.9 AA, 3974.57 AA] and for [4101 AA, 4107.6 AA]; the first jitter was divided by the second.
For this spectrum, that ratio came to 0.87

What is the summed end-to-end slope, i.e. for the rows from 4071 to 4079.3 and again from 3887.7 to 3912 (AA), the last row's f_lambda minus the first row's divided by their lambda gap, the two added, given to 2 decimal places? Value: -0.13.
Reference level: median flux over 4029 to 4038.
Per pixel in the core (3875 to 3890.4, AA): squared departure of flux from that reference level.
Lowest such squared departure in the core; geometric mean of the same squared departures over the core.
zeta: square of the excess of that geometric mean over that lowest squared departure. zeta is 0.116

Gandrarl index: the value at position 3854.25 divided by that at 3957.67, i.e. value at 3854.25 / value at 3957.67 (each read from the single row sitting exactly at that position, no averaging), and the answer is 1.7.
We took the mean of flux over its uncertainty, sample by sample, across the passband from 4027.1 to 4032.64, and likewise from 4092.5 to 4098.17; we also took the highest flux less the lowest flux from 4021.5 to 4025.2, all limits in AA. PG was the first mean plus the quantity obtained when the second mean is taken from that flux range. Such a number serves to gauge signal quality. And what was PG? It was 2.1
